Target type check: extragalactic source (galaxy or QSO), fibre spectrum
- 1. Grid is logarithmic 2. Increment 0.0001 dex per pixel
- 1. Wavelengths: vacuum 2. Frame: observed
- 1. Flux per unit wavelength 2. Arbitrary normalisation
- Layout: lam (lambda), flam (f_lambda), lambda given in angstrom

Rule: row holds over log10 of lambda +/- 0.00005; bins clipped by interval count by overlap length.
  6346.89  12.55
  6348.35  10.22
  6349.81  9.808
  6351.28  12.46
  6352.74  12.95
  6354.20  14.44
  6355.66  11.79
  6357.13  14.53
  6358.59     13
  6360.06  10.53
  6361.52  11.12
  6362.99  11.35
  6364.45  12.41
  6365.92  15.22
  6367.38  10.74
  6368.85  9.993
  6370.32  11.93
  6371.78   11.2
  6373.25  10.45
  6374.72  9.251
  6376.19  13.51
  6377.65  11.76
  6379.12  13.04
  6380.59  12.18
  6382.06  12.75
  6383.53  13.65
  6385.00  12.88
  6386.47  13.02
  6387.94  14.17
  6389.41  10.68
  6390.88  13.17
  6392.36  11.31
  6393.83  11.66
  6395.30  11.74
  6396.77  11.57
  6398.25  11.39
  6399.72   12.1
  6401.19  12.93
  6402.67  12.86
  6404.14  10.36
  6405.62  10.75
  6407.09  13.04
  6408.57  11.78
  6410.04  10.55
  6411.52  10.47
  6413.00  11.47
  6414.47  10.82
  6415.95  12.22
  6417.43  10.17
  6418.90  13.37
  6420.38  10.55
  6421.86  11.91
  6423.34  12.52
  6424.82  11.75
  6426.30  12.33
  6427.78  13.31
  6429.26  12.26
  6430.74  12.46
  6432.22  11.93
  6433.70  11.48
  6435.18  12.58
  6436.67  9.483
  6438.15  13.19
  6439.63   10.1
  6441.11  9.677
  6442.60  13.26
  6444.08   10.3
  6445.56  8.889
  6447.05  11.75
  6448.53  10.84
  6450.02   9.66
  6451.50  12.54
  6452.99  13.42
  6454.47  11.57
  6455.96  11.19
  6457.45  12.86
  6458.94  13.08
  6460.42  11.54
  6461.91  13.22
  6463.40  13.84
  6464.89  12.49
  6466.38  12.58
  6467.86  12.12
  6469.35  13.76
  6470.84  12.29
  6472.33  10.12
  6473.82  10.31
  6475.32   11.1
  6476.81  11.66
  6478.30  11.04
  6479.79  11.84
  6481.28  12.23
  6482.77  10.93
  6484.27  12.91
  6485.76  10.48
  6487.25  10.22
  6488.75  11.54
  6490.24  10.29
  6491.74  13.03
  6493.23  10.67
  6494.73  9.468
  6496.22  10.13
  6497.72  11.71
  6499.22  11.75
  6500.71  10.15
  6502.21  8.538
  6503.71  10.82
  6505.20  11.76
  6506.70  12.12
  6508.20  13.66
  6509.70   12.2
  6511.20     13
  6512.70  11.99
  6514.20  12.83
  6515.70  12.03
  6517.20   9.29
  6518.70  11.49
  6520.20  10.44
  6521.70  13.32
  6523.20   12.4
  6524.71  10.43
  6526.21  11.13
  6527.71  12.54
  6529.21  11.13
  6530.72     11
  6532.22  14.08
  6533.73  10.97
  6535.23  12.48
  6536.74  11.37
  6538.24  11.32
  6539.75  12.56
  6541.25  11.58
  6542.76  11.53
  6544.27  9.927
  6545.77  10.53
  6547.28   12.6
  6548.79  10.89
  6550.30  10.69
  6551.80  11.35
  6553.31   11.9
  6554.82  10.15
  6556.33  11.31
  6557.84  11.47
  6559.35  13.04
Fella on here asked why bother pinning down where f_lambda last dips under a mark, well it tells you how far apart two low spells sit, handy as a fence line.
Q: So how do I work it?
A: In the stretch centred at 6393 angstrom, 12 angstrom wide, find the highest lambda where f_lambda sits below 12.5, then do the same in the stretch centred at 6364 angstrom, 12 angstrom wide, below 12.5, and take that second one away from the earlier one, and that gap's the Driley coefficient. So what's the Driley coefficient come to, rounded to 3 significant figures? 29.4 angstrom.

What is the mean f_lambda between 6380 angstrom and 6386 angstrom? 12.9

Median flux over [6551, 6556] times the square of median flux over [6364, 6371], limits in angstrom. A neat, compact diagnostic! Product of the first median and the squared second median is 1615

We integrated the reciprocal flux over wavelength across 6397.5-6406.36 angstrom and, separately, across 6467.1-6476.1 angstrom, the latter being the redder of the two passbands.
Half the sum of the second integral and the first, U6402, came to 0.77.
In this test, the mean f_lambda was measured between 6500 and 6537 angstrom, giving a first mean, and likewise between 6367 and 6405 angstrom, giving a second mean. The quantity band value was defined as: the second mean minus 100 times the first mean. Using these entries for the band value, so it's -1153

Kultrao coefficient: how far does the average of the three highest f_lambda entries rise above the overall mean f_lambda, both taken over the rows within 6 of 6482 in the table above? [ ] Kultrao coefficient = 0.91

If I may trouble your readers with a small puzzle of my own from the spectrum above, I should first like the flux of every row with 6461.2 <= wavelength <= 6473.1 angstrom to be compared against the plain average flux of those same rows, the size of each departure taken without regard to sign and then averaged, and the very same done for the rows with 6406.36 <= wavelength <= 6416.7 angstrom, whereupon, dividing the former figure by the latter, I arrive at 1.1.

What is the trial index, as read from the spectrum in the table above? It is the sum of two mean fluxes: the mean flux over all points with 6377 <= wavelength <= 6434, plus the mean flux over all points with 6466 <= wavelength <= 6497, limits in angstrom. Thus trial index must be 23.4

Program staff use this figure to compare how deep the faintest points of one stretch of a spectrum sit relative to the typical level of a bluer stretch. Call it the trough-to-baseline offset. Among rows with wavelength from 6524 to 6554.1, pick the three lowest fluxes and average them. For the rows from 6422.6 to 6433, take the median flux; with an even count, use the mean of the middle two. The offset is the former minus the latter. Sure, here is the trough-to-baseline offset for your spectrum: -2.03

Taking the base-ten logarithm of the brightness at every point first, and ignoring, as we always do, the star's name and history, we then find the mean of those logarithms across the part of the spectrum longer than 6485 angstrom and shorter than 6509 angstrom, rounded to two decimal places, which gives 1.04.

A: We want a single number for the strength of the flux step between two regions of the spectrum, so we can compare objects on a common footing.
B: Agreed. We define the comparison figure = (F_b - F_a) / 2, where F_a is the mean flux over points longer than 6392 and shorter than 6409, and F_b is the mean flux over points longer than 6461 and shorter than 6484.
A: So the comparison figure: 0.09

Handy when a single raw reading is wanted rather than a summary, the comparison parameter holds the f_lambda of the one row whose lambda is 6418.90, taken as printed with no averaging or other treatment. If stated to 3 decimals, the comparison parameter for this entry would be 13.370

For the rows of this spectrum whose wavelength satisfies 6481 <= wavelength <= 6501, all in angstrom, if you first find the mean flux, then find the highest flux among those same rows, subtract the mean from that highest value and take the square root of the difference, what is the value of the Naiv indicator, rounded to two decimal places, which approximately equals 1.39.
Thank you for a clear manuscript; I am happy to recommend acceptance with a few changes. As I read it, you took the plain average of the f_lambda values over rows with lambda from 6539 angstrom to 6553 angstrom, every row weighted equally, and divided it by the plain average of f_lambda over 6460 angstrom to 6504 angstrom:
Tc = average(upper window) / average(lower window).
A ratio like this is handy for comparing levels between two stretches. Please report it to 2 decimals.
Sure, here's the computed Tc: 0.99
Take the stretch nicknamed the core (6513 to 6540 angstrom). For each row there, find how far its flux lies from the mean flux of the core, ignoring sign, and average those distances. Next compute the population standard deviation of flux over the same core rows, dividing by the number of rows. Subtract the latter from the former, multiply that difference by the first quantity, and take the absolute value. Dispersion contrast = 0.18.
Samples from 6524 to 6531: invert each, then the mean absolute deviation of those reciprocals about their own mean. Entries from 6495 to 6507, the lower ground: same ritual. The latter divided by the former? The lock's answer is 2.31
